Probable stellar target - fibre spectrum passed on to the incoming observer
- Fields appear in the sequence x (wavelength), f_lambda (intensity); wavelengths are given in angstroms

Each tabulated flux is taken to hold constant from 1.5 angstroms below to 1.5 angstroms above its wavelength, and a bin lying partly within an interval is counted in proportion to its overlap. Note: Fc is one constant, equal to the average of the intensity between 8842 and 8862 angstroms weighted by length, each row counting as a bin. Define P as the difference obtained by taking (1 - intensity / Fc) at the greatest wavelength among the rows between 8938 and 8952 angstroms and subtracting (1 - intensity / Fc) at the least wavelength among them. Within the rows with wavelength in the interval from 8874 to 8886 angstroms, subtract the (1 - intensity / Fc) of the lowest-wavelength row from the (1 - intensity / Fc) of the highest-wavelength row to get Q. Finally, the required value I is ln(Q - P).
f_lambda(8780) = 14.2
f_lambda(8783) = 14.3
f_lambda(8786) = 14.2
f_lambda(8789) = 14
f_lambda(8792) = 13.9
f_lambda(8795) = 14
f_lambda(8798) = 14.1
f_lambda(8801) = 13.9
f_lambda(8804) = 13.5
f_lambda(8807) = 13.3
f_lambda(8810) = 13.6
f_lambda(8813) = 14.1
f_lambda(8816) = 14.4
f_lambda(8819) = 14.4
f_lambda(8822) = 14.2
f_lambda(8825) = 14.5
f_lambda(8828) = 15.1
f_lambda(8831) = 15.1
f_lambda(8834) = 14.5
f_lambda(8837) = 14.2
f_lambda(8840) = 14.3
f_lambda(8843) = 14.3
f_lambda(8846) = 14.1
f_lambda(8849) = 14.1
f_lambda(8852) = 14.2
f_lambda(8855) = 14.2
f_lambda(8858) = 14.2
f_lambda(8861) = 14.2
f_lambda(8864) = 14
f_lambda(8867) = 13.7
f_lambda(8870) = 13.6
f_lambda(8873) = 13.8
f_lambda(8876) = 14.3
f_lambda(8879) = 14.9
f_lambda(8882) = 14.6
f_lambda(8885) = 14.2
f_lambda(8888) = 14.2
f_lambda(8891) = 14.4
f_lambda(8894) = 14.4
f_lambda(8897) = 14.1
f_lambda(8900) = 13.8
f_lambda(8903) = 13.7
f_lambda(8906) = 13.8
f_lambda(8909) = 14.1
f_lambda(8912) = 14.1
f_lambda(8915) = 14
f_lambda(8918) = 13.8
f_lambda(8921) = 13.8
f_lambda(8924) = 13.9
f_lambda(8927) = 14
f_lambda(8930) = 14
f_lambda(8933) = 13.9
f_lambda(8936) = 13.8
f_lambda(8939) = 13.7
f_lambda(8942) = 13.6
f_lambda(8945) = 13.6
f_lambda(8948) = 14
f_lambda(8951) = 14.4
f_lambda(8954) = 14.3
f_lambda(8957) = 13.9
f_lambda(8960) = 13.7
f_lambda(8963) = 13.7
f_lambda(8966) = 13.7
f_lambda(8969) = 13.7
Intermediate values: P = -0.049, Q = 0.007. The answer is -2.9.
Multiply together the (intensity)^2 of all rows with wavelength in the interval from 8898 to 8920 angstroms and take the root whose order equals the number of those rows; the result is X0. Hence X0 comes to 193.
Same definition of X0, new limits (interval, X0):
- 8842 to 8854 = 201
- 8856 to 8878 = 195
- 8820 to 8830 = 213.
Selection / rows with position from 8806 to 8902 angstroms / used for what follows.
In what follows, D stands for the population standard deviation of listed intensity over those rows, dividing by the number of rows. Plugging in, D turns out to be 0.39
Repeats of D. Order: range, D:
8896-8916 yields 0.16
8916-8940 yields 0.10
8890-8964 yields 0.24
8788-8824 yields 0.33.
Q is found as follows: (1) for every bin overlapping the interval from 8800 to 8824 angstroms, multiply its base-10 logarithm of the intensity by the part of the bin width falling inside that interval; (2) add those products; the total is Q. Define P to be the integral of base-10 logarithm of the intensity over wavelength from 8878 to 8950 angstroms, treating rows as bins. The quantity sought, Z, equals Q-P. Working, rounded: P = 83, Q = 27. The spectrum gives -55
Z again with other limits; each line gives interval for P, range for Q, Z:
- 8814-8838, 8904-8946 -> 20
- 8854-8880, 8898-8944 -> 23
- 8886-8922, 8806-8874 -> 37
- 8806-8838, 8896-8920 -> -10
